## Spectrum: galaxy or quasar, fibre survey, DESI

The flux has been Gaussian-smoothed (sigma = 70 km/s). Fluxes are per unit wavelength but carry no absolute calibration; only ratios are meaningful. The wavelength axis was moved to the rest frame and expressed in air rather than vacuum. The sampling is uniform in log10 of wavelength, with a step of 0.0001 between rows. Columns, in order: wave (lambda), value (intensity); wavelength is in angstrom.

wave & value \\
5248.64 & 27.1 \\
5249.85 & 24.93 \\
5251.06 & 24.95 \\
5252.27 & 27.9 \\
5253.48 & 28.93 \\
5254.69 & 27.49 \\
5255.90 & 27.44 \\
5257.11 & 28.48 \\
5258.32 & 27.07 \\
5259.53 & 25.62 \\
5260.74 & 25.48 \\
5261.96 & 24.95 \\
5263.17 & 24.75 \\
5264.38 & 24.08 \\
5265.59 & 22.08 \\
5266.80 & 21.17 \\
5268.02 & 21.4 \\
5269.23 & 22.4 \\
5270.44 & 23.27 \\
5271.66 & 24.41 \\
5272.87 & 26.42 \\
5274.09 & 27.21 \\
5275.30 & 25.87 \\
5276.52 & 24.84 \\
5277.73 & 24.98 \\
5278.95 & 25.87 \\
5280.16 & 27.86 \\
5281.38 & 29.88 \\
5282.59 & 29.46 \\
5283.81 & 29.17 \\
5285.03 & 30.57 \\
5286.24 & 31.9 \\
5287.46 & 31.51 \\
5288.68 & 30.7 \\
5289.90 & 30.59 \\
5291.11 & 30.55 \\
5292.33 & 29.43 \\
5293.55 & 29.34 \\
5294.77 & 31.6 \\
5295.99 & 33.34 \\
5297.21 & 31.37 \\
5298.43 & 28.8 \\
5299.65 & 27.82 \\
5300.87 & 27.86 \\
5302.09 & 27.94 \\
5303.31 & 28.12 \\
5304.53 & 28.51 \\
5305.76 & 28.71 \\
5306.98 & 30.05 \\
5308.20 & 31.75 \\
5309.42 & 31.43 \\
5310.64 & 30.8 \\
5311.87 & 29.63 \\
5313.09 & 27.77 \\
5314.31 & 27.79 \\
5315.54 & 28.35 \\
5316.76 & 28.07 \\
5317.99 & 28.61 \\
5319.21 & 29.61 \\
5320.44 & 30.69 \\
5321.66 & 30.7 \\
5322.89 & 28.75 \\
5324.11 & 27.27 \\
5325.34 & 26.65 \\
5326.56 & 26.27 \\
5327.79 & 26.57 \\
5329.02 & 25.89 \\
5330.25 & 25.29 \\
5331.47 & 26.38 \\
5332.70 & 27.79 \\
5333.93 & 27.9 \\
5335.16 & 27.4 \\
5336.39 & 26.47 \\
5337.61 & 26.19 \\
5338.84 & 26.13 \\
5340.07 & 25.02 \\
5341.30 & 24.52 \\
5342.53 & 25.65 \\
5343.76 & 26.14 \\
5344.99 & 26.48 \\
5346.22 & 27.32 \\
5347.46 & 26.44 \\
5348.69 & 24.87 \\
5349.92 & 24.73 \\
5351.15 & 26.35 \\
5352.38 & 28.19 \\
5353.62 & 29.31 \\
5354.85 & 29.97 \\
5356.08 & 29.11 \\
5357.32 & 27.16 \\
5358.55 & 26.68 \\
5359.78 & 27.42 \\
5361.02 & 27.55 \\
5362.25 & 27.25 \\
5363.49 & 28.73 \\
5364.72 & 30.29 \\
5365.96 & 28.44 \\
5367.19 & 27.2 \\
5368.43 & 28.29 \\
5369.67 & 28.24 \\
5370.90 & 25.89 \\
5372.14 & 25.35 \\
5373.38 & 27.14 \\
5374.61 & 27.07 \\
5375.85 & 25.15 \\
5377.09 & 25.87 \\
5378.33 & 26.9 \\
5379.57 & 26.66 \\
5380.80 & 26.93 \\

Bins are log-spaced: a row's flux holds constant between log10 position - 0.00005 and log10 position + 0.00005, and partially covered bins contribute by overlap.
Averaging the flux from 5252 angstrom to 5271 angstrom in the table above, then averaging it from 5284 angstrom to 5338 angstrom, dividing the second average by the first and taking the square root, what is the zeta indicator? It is 1.07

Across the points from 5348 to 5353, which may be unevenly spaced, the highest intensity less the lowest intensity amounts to 3.5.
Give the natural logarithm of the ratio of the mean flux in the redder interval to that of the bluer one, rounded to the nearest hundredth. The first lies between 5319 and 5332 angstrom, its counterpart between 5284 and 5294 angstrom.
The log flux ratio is -0.10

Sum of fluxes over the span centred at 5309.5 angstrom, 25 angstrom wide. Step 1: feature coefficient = 614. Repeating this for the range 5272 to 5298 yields 612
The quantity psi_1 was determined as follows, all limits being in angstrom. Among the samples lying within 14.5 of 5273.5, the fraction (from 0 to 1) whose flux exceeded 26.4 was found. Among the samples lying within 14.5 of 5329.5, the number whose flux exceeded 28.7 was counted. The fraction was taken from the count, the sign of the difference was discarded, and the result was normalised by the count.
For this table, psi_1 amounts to 0.906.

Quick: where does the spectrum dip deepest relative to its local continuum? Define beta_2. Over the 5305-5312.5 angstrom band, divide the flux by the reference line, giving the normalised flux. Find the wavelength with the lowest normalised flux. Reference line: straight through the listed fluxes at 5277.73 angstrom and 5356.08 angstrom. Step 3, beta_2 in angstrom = 5305.76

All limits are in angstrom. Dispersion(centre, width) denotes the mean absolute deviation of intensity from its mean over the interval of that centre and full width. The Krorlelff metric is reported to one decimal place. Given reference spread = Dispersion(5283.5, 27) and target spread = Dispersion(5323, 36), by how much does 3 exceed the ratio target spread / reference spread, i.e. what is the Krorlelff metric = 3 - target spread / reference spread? 2.4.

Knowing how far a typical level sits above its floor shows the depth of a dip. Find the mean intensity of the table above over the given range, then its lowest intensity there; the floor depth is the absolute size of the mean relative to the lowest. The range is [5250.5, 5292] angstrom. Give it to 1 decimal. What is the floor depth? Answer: 5.6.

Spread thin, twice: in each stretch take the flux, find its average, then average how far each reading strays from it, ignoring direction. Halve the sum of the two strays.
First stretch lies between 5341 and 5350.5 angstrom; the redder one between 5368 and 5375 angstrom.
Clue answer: 0.87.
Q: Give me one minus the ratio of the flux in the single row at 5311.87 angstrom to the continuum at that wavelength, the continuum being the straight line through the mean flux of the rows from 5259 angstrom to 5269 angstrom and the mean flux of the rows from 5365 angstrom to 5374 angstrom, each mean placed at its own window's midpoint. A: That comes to -0.17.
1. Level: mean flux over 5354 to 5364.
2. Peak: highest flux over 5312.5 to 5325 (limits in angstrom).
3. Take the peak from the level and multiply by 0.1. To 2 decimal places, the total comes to -0.27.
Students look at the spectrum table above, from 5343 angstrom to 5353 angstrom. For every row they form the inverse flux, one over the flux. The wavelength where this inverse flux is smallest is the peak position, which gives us 5352.38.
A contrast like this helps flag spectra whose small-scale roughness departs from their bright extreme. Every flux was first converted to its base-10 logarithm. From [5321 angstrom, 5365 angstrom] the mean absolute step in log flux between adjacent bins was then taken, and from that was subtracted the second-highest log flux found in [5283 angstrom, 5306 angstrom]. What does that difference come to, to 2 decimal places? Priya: -1.49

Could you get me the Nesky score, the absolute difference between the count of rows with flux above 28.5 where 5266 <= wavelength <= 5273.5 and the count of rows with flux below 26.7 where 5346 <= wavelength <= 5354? 4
